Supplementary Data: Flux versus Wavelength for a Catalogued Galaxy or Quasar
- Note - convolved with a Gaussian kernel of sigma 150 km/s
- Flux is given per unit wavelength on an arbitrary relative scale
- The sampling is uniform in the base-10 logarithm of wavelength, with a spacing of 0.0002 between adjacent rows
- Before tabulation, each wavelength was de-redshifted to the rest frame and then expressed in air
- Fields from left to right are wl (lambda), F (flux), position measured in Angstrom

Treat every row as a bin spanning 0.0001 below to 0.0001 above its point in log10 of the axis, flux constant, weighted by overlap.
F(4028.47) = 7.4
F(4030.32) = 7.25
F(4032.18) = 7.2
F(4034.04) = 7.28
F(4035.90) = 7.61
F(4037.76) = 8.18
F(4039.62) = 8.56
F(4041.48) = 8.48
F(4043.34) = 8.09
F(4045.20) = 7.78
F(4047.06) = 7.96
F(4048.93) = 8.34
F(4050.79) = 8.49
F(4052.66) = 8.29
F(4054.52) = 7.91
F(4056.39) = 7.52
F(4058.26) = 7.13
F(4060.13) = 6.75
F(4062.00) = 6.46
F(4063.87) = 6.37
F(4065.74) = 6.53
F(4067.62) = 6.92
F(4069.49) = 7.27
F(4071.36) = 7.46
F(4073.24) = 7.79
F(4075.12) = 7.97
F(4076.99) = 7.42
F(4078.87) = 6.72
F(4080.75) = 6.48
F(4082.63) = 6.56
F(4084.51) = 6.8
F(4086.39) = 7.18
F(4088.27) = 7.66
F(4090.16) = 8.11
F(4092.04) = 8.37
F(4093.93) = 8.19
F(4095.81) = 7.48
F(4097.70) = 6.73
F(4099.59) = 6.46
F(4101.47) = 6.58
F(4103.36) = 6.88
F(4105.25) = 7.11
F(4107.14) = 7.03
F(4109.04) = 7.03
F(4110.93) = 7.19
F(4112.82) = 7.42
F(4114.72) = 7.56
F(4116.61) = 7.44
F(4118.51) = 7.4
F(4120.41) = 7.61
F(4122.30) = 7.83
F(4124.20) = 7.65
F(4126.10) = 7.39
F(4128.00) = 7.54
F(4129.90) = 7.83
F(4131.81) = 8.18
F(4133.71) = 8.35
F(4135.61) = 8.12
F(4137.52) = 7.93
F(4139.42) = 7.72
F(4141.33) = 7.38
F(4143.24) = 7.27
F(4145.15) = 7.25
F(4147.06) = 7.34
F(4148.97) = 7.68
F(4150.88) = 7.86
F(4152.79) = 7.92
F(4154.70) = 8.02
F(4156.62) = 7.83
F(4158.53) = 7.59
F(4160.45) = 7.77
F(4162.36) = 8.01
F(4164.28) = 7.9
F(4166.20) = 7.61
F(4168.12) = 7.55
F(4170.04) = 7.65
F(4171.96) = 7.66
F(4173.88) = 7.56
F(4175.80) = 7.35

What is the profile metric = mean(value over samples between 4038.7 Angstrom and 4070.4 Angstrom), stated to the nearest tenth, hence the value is 7.6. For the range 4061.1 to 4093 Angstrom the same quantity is 7.2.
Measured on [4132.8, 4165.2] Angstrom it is 7.8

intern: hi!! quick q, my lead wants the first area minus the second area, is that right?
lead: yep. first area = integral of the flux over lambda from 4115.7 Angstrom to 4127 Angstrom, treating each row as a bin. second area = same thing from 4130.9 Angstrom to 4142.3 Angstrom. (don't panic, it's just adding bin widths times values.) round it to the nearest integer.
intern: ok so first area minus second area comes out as -5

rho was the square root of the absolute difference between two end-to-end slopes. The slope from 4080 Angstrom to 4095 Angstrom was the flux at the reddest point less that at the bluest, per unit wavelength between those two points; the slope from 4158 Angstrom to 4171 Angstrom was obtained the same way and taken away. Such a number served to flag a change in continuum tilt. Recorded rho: 0.35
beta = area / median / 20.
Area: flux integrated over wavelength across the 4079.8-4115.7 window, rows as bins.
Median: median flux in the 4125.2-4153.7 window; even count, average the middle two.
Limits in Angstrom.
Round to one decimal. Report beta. 1.7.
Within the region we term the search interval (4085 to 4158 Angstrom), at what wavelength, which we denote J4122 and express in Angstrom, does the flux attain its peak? 4092.04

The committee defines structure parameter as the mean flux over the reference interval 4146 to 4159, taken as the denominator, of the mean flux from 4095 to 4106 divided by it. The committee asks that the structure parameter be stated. 0.89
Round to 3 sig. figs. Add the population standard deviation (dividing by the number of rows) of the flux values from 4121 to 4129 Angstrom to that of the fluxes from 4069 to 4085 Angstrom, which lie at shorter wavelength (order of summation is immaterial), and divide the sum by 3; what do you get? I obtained 0.224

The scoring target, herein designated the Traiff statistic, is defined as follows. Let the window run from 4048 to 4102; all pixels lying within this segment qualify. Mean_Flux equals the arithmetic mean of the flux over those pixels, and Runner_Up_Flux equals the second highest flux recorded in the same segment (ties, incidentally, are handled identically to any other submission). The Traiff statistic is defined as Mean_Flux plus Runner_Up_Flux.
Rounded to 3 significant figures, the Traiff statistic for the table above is 15.7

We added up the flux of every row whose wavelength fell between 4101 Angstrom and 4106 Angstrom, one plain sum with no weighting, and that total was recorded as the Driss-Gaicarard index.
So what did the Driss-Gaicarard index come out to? 21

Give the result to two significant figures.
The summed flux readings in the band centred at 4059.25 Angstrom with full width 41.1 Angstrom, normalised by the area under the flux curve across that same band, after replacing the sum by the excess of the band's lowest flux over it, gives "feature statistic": -0.51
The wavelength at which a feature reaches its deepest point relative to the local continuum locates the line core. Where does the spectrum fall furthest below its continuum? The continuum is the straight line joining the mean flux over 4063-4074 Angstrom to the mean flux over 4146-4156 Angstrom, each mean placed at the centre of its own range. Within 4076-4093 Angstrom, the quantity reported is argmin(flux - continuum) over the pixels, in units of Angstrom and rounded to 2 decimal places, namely 4080.75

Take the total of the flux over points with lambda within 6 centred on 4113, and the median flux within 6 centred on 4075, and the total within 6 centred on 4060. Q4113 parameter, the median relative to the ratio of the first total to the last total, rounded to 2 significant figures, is 7.1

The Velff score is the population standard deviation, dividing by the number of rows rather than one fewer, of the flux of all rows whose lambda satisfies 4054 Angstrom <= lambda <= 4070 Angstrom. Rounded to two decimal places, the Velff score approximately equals 0.49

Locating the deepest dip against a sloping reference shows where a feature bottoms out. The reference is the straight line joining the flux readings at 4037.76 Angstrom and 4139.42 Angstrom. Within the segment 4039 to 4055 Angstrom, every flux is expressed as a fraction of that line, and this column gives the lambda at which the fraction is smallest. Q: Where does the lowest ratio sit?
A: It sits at 4045.20 Angstrom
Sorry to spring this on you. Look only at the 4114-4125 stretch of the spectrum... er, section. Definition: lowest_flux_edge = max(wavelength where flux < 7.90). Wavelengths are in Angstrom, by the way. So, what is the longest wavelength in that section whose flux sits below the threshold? 4124.20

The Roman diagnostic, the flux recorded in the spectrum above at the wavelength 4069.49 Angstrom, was 7.27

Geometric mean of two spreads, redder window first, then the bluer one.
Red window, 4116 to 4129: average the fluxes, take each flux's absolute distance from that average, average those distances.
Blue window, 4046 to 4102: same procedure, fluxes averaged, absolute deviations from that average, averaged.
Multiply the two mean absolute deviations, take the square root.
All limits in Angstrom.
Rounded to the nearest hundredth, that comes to 0.27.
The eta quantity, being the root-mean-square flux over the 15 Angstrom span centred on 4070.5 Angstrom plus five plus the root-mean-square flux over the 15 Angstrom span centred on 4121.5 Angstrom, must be 19.8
